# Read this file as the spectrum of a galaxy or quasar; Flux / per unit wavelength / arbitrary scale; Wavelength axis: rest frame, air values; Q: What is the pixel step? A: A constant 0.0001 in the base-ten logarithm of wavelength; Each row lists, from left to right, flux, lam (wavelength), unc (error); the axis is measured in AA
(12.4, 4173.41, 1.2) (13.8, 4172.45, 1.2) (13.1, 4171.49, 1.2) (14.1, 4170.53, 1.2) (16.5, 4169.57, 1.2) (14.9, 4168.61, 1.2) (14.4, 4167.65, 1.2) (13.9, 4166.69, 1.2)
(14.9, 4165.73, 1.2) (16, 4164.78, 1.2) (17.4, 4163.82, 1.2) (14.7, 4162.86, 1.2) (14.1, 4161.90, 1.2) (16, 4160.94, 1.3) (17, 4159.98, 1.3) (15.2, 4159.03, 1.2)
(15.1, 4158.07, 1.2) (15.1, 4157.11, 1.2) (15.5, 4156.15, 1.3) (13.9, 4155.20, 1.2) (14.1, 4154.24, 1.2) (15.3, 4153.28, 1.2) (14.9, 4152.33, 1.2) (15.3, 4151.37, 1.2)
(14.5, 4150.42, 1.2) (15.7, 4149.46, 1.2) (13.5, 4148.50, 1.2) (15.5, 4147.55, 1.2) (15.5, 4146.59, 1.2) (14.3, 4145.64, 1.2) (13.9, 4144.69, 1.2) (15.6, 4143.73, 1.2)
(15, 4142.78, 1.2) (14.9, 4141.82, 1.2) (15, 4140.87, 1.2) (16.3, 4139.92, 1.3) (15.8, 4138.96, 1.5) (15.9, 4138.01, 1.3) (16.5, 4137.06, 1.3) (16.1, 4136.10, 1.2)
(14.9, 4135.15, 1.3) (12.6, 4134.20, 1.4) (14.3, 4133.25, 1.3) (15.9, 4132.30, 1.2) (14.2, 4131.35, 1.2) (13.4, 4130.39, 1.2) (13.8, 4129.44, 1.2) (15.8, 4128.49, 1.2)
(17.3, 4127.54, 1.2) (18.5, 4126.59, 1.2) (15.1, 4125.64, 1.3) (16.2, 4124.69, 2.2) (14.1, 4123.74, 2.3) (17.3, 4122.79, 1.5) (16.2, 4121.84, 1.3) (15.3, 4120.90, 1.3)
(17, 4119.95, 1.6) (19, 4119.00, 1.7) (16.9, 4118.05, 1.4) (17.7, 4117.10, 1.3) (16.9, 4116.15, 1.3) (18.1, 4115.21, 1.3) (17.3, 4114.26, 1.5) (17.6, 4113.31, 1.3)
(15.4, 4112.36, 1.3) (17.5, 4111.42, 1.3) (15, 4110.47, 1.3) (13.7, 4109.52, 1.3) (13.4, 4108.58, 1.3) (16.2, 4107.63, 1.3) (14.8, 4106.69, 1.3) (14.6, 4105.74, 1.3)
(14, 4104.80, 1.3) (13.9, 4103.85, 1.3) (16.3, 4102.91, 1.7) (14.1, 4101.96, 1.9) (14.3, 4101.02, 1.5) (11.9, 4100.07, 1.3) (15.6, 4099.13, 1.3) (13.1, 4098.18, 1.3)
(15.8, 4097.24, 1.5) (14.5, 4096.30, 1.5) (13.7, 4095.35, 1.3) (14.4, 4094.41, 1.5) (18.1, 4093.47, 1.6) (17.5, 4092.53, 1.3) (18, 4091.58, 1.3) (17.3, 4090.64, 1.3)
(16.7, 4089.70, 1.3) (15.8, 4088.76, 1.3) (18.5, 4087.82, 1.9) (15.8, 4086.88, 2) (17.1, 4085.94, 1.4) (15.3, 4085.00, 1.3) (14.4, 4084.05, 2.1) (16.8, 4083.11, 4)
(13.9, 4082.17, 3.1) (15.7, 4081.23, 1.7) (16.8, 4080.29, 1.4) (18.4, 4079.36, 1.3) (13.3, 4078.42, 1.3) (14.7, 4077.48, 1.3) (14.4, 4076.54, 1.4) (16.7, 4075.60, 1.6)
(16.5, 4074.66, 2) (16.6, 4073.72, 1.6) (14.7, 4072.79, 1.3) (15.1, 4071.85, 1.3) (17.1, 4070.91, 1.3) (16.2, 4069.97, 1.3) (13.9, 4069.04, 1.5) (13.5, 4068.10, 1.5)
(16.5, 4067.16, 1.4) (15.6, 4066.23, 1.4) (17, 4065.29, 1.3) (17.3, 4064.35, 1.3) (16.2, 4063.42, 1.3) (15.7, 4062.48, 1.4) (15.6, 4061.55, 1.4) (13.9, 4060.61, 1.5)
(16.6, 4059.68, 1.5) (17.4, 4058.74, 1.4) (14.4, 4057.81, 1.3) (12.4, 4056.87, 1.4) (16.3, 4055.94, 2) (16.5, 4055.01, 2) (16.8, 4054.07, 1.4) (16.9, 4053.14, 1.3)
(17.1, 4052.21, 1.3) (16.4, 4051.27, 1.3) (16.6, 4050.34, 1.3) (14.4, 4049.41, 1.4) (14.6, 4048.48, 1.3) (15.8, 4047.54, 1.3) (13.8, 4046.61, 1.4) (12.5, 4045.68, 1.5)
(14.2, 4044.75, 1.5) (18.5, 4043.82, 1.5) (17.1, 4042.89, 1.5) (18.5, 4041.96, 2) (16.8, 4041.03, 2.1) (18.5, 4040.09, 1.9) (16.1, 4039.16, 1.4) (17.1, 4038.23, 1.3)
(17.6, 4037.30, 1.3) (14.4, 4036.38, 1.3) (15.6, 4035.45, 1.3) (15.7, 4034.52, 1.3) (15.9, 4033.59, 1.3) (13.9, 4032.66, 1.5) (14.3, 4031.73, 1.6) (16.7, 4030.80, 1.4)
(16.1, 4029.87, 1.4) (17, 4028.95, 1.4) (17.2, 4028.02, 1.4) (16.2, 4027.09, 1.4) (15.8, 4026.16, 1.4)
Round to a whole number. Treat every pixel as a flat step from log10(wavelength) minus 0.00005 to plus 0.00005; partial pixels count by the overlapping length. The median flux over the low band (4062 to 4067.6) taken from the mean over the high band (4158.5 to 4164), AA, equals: -1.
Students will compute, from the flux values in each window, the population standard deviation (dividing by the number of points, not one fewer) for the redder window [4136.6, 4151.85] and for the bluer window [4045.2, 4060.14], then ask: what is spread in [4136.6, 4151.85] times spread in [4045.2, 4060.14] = 1.27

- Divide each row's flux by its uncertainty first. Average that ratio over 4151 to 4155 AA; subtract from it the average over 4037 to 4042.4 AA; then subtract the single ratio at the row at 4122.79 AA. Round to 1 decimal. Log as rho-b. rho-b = -10.0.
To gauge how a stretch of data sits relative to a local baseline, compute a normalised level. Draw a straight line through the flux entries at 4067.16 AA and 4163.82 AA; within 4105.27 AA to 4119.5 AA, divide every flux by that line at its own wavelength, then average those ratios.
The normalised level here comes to 0.962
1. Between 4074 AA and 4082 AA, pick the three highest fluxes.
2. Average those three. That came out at 17.3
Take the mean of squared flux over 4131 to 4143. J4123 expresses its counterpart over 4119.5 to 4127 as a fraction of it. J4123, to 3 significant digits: 1.14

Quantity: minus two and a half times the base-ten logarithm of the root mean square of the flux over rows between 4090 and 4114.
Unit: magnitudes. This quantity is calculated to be -2.96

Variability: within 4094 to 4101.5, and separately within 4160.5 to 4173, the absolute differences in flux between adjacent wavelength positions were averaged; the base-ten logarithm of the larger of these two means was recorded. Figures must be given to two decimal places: 0.30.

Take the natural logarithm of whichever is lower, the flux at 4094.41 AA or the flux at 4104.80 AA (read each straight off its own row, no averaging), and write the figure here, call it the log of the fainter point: 2.64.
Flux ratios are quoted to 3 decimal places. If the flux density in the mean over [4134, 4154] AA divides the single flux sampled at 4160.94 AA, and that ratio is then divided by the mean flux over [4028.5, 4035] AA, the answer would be 0.068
